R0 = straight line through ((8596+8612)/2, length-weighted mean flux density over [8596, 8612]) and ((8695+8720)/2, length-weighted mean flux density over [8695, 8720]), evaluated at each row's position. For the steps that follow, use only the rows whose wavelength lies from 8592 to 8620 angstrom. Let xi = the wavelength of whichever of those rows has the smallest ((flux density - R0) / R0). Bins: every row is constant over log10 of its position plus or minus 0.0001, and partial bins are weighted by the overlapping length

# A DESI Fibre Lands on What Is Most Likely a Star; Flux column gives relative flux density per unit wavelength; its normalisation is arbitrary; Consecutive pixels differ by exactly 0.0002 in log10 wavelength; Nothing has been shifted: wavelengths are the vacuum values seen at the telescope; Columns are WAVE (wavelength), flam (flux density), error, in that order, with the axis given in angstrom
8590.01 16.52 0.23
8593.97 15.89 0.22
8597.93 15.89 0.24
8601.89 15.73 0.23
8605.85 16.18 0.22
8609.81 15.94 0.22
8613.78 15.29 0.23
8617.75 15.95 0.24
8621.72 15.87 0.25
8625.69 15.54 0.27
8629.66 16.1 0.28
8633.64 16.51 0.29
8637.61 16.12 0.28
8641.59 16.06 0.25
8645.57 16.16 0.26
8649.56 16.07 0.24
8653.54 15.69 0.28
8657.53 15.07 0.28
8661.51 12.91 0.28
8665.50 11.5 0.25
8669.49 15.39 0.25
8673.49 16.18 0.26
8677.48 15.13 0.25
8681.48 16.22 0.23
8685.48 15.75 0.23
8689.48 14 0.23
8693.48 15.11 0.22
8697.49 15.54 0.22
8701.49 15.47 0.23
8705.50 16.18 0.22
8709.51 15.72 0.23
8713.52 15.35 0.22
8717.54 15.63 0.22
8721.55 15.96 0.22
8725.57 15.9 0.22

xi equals 8613.78 angstrom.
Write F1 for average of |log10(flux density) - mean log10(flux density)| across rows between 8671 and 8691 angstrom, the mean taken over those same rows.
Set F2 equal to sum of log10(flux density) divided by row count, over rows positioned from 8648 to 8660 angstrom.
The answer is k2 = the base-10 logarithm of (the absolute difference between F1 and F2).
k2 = 0.0693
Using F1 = 0.020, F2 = 1.19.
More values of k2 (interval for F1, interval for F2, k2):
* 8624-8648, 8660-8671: 0.0471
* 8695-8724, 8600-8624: 0.0767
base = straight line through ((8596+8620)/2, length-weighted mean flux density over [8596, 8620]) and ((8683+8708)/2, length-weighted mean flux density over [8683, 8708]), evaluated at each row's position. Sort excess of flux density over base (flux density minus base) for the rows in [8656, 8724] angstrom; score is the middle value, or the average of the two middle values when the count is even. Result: 0.13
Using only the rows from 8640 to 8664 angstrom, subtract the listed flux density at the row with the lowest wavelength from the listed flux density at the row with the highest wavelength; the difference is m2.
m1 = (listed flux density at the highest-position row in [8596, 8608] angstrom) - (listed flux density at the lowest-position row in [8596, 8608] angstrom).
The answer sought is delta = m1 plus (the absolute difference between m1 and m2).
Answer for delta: 3.7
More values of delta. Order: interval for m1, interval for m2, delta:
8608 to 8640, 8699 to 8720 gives 0.2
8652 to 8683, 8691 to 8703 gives 0.7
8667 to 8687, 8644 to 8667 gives 5.4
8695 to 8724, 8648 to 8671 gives 1.5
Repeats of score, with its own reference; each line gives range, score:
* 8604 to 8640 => 0.17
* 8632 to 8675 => 0.41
